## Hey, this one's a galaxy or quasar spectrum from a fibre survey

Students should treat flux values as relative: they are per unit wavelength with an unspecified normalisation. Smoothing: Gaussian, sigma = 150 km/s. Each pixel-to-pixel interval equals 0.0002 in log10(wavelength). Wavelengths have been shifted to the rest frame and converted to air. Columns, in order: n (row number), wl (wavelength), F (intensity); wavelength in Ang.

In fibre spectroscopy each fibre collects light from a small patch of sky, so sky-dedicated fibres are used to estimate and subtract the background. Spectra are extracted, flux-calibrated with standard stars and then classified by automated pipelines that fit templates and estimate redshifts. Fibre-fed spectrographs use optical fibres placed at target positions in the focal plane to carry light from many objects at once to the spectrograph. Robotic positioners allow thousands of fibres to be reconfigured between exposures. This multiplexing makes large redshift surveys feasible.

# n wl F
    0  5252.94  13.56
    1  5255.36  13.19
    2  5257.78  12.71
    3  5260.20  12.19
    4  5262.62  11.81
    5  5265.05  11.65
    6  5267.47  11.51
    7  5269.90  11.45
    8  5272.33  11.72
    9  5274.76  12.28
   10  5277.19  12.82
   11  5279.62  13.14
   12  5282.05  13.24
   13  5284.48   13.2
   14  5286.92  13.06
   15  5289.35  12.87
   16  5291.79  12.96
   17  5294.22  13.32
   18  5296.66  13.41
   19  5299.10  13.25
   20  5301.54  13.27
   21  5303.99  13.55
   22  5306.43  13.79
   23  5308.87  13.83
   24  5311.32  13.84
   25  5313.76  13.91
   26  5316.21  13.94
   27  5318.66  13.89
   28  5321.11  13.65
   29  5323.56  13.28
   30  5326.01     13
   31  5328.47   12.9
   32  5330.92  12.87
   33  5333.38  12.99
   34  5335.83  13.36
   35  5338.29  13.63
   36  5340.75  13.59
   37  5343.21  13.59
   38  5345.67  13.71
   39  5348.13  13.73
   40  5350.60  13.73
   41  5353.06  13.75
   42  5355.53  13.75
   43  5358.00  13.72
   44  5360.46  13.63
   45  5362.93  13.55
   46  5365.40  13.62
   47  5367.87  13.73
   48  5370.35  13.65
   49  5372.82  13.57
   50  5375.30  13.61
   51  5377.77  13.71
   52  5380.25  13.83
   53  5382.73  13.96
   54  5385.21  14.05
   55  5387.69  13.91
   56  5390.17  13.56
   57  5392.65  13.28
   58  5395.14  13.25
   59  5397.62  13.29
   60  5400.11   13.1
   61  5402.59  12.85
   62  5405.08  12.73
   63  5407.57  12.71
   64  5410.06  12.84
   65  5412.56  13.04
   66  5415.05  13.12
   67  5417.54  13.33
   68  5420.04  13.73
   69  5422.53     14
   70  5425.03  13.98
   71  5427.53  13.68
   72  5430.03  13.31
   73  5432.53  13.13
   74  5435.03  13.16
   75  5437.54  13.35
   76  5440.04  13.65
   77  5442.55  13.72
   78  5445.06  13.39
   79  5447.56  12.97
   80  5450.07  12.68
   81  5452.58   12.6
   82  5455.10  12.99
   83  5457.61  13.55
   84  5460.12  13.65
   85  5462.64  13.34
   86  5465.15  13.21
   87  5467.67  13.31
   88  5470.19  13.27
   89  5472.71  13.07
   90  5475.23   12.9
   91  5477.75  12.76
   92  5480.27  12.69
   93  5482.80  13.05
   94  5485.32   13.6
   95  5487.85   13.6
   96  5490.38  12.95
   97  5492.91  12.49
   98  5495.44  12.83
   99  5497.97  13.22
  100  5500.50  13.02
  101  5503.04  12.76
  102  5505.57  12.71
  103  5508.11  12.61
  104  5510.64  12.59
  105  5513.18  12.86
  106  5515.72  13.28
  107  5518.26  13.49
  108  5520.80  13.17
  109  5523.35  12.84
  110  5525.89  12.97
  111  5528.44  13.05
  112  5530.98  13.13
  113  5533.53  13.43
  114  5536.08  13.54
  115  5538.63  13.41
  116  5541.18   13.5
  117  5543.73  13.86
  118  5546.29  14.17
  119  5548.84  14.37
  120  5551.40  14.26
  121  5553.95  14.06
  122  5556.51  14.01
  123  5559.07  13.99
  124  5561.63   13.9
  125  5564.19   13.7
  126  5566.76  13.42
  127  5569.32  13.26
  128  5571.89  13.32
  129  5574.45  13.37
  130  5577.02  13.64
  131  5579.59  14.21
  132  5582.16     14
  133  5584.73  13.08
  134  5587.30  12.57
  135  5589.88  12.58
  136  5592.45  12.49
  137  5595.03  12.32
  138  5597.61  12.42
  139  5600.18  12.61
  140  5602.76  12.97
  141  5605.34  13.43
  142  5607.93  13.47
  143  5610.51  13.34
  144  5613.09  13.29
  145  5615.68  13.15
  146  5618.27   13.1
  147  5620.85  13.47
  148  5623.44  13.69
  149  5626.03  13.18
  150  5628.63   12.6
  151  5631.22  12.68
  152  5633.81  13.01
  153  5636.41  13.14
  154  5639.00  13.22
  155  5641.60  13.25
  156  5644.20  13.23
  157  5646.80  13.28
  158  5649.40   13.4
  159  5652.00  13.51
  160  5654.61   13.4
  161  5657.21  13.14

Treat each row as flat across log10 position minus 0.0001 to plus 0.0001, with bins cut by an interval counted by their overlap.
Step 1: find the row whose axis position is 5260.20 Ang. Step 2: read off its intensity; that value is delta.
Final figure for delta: 12.19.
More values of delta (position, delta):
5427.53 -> 13.68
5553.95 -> 14.06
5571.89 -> 13.32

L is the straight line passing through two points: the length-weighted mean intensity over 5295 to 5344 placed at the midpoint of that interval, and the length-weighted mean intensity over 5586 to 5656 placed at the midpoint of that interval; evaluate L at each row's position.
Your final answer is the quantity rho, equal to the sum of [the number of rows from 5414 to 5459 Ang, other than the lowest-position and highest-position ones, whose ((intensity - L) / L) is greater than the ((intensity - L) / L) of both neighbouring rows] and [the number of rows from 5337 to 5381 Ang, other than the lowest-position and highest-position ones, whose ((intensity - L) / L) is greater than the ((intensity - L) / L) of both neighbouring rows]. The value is 4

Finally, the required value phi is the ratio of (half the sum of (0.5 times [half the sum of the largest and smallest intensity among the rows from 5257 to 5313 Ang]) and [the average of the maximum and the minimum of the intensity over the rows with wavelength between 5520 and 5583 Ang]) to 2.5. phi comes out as 3.99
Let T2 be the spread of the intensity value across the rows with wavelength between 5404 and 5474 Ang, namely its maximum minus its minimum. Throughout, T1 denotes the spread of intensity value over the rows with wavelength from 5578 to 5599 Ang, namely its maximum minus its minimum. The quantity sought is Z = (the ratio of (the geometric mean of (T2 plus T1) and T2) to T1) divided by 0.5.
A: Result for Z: 2.27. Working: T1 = 1.89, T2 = 1.40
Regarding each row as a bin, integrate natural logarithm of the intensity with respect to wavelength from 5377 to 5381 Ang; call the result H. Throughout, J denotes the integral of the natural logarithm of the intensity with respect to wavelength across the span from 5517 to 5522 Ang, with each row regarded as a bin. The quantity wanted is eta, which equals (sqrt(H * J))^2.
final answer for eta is 135.8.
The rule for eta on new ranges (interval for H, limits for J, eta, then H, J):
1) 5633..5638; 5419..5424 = 169.3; 12.86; 13.2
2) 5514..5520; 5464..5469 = 200.7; 15.54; 12.9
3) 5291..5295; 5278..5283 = 133.1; 10.32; 12.9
